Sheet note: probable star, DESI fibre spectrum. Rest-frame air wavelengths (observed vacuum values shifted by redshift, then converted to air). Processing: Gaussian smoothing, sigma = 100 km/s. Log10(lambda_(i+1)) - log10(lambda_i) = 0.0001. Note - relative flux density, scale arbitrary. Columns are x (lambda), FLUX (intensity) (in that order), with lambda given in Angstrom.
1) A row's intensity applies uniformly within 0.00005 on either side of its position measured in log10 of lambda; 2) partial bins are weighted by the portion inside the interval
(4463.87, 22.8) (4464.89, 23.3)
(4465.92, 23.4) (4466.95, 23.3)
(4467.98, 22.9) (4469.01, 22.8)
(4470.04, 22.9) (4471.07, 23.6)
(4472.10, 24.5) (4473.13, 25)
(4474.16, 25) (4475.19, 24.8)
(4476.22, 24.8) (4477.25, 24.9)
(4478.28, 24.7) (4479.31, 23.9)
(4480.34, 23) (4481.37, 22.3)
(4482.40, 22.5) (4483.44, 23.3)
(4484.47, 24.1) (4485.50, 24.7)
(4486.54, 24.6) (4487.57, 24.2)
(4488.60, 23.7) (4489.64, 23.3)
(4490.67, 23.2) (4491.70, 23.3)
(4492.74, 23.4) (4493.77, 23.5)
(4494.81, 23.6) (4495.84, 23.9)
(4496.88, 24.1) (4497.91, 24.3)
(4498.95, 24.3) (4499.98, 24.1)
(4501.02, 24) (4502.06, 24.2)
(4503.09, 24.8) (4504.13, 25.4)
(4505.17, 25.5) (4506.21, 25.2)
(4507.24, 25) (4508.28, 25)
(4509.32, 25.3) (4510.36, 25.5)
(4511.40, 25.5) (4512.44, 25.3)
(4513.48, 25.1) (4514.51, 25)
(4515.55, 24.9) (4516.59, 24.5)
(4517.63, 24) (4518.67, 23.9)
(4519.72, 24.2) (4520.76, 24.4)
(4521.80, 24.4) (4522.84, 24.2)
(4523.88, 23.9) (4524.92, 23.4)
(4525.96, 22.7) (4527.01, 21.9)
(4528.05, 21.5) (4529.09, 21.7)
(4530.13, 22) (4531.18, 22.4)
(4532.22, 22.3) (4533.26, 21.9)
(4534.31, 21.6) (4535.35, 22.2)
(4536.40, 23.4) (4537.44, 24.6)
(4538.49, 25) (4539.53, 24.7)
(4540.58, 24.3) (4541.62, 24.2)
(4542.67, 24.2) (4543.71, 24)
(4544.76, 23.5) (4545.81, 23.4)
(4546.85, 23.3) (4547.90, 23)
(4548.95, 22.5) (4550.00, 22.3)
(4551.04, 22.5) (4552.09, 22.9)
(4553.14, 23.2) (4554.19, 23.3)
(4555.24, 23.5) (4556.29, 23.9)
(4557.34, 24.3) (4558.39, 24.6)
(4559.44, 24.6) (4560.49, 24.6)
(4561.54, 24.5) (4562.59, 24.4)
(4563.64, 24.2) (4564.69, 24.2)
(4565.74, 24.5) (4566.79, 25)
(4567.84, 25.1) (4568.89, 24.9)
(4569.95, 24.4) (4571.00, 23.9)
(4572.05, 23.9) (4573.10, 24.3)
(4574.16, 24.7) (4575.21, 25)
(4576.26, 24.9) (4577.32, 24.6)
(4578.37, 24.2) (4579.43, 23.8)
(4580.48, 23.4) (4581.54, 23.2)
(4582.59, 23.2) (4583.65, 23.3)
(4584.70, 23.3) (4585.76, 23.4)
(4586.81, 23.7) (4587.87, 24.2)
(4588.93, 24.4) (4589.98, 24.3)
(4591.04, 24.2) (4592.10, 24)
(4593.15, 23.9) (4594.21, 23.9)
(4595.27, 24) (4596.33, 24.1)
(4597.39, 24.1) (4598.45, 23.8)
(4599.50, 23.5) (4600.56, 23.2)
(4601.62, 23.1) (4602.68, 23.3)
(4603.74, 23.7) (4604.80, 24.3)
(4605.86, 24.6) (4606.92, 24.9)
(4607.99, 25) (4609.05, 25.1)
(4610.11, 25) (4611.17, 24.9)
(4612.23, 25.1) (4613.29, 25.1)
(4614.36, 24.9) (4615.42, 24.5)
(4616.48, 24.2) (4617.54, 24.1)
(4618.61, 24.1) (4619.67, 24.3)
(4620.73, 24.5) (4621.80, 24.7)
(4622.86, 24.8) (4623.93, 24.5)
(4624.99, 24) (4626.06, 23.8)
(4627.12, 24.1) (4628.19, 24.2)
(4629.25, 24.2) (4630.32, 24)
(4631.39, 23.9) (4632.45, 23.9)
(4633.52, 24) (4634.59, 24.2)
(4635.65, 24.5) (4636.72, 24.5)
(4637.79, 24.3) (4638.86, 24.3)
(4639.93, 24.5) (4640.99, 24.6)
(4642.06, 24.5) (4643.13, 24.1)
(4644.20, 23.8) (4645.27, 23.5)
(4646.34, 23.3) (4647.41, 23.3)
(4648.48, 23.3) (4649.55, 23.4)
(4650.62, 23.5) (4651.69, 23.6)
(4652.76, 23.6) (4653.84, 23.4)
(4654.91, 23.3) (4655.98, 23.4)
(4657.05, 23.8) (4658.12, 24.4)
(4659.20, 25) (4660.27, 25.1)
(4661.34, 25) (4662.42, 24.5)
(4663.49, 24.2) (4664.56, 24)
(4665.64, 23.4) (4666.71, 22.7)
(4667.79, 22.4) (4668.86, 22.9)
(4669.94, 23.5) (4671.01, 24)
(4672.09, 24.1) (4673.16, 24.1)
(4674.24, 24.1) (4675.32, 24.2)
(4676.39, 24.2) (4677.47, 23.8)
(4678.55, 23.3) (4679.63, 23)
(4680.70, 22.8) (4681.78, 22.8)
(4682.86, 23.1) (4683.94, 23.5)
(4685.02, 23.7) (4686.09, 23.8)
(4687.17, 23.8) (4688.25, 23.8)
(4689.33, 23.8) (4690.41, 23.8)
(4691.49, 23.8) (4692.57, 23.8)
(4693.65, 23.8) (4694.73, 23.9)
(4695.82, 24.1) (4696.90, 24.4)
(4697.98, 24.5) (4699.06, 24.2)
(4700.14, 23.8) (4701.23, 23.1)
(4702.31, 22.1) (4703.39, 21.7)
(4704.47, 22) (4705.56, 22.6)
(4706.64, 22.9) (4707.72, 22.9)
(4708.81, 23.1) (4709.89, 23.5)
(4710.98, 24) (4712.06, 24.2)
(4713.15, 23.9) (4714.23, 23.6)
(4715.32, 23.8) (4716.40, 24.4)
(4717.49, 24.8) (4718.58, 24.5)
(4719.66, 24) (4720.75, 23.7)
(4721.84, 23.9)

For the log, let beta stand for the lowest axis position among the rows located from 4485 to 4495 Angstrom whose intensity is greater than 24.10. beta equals 4485.50 Angstrom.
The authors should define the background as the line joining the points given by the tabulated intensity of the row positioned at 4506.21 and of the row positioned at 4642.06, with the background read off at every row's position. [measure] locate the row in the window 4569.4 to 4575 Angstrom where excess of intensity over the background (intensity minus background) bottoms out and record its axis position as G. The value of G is 4571.00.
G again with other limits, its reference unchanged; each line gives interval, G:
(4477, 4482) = 4481.37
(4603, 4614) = 4603.74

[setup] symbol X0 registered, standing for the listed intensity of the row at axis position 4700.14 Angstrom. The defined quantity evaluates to 23.8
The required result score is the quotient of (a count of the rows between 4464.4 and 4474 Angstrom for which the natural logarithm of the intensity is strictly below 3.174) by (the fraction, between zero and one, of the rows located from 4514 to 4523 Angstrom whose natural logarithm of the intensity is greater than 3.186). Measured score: 9.0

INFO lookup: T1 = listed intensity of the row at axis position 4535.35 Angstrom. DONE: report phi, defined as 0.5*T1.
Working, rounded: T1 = 22.2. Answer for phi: 11.1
